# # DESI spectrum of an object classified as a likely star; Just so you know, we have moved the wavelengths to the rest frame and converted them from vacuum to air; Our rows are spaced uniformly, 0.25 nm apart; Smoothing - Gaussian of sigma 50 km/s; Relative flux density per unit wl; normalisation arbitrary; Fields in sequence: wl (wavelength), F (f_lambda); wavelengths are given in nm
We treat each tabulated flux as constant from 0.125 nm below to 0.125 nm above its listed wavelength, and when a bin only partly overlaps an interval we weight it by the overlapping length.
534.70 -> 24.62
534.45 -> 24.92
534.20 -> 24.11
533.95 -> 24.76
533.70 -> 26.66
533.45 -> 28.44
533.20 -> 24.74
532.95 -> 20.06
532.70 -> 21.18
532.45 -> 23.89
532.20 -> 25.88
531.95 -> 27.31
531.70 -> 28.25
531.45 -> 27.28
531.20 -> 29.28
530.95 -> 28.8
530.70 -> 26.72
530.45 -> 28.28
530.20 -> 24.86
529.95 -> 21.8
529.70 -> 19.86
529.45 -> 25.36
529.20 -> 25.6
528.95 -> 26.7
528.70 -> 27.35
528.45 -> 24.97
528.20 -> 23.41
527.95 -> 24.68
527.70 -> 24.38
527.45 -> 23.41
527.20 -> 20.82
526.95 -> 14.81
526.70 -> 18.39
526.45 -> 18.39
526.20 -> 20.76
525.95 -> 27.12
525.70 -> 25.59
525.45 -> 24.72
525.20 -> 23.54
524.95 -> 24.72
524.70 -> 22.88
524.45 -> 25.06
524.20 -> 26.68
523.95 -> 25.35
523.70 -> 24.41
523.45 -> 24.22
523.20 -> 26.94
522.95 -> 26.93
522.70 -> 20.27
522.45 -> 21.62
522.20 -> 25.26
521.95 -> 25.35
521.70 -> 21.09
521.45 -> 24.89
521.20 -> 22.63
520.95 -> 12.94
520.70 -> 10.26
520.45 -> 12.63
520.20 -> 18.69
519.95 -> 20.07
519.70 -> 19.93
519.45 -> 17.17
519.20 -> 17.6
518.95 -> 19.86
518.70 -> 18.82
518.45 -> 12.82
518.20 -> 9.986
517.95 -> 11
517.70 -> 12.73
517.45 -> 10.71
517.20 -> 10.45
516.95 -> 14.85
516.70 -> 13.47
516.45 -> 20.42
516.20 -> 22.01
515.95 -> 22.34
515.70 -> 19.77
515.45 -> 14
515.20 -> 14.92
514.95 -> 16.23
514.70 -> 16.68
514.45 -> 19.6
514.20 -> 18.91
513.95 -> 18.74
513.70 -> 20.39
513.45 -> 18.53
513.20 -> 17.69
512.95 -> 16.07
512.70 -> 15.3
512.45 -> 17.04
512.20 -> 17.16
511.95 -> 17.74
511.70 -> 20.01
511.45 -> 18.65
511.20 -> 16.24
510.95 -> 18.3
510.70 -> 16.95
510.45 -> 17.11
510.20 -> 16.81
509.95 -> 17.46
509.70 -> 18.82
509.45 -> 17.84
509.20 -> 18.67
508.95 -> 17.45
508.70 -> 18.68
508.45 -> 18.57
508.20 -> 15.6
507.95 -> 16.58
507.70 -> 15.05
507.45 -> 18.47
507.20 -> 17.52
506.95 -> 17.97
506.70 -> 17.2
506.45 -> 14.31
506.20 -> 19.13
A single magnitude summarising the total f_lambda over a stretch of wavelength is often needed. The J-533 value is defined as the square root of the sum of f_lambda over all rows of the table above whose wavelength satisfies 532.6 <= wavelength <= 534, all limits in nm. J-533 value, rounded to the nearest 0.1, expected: 12.1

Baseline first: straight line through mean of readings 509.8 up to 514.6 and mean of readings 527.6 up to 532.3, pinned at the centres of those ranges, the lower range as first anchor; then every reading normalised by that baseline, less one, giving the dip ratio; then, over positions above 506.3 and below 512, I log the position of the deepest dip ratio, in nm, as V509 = 511.20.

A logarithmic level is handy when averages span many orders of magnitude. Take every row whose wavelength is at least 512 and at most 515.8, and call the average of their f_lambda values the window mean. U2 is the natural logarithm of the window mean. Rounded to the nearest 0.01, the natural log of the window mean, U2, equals 2.86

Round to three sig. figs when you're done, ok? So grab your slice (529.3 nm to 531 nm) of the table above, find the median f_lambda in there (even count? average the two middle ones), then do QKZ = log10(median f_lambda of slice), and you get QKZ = 1.40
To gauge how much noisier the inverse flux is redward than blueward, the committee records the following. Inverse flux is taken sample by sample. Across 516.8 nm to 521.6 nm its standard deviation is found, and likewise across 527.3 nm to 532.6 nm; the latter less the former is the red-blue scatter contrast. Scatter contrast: -0.016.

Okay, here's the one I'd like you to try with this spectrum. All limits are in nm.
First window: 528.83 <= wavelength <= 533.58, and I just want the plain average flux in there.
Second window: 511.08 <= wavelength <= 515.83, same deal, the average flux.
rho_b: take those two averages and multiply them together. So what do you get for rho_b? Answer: 448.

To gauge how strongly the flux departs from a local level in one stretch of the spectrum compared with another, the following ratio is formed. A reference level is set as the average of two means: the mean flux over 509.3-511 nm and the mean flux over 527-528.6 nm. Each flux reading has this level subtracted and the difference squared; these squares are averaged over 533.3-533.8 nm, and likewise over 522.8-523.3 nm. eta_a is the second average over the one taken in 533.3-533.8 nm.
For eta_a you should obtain 0.8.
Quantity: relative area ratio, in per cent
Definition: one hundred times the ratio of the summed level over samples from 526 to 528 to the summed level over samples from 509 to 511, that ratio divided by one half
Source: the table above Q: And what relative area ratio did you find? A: 233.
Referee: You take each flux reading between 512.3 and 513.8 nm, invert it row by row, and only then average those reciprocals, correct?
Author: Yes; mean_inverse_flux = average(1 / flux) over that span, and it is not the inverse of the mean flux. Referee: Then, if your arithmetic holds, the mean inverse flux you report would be 0.058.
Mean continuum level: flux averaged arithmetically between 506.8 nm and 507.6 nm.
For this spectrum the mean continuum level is 18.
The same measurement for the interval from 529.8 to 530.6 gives 25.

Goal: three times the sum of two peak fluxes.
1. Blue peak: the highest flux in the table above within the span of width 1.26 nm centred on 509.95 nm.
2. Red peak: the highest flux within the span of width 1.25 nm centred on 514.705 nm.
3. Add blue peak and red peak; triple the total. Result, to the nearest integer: 115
